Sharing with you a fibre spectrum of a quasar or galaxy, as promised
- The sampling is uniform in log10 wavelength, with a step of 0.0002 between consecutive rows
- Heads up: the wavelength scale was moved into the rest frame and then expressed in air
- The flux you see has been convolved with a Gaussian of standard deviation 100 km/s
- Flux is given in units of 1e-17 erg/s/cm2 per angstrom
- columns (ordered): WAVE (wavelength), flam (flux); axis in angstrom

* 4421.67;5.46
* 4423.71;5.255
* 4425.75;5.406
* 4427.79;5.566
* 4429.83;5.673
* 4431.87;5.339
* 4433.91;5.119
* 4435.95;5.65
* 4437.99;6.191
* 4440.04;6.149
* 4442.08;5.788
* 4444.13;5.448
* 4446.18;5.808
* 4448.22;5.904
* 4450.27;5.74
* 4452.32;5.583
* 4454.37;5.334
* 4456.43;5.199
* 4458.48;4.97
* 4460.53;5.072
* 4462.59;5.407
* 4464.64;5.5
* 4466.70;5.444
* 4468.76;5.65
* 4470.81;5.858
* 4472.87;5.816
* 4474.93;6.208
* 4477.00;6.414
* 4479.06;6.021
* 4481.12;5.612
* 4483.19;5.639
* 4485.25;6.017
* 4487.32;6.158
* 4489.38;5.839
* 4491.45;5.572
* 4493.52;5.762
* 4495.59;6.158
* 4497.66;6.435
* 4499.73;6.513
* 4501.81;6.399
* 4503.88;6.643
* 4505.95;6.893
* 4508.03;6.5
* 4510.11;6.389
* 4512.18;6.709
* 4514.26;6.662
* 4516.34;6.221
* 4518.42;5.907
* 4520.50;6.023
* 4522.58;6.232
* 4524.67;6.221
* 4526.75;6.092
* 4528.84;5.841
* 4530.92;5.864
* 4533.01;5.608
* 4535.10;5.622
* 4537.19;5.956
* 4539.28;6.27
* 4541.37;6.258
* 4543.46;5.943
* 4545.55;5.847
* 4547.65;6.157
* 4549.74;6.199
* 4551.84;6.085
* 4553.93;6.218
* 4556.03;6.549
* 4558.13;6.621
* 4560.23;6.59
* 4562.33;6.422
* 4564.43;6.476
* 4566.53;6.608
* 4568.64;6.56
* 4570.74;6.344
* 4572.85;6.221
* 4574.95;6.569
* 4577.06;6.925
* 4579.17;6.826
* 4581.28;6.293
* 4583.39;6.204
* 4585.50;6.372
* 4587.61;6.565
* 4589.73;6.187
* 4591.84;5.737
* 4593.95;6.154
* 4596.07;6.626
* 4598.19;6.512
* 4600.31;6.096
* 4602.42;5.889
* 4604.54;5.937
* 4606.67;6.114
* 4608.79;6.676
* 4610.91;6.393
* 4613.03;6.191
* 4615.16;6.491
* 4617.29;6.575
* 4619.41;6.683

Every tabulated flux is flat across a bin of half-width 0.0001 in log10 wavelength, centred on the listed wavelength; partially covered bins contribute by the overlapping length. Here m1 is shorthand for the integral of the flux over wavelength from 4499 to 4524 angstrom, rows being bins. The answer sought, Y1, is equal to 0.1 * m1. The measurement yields 16.0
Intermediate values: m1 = 160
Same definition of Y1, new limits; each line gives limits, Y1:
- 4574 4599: 16.0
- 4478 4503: 15.0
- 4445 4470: 13.7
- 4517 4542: 15.0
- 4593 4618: 15.7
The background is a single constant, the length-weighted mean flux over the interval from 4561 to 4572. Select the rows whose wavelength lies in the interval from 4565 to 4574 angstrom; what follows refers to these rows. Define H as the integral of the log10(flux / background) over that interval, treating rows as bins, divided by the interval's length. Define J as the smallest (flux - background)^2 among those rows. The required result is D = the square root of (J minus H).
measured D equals 0.1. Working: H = 0.00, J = 0.01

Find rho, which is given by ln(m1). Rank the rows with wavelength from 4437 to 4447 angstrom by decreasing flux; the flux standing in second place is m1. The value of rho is 1.82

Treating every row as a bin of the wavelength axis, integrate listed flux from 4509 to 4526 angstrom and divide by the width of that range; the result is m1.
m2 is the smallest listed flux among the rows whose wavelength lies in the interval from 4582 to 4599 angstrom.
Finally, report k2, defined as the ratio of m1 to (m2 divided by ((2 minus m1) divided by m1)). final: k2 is -0.748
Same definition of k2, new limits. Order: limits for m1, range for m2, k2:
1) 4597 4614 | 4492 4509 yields -0.734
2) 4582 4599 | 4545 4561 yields -0.734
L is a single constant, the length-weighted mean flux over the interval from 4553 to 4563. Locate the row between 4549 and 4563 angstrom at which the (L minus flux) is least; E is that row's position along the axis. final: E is 4558.13 angstrom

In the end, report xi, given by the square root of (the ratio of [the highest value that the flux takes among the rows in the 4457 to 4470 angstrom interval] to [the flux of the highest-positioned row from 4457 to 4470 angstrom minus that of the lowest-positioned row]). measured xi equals 2.9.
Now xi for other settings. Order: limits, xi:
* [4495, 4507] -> 3.1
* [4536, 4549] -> 5.6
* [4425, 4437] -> 4.8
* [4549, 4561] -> 4.1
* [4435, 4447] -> 6.3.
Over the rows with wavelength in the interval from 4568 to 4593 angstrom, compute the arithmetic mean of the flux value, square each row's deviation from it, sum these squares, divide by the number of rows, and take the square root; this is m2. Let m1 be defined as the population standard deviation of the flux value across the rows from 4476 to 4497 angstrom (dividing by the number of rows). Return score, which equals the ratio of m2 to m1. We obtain 1.15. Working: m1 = 0.27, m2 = 0.30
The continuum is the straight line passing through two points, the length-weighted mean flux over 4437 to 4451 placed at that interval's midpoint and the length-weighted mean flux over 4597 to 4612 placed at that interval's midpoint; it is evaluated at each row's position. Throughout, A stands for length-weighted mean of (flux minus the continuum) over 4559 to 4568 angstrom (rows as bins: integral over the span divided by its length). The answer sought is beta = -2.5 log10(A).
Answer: 1.0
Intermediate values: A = 0.39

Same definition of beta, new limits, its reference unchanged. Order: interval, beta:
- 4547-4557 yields 2.2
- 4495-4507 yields 0.7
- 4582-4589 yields 1.9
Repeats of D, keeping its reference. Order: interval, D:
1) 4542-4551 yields 0.3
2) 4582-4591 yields 0.1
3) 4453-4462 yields 1.2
